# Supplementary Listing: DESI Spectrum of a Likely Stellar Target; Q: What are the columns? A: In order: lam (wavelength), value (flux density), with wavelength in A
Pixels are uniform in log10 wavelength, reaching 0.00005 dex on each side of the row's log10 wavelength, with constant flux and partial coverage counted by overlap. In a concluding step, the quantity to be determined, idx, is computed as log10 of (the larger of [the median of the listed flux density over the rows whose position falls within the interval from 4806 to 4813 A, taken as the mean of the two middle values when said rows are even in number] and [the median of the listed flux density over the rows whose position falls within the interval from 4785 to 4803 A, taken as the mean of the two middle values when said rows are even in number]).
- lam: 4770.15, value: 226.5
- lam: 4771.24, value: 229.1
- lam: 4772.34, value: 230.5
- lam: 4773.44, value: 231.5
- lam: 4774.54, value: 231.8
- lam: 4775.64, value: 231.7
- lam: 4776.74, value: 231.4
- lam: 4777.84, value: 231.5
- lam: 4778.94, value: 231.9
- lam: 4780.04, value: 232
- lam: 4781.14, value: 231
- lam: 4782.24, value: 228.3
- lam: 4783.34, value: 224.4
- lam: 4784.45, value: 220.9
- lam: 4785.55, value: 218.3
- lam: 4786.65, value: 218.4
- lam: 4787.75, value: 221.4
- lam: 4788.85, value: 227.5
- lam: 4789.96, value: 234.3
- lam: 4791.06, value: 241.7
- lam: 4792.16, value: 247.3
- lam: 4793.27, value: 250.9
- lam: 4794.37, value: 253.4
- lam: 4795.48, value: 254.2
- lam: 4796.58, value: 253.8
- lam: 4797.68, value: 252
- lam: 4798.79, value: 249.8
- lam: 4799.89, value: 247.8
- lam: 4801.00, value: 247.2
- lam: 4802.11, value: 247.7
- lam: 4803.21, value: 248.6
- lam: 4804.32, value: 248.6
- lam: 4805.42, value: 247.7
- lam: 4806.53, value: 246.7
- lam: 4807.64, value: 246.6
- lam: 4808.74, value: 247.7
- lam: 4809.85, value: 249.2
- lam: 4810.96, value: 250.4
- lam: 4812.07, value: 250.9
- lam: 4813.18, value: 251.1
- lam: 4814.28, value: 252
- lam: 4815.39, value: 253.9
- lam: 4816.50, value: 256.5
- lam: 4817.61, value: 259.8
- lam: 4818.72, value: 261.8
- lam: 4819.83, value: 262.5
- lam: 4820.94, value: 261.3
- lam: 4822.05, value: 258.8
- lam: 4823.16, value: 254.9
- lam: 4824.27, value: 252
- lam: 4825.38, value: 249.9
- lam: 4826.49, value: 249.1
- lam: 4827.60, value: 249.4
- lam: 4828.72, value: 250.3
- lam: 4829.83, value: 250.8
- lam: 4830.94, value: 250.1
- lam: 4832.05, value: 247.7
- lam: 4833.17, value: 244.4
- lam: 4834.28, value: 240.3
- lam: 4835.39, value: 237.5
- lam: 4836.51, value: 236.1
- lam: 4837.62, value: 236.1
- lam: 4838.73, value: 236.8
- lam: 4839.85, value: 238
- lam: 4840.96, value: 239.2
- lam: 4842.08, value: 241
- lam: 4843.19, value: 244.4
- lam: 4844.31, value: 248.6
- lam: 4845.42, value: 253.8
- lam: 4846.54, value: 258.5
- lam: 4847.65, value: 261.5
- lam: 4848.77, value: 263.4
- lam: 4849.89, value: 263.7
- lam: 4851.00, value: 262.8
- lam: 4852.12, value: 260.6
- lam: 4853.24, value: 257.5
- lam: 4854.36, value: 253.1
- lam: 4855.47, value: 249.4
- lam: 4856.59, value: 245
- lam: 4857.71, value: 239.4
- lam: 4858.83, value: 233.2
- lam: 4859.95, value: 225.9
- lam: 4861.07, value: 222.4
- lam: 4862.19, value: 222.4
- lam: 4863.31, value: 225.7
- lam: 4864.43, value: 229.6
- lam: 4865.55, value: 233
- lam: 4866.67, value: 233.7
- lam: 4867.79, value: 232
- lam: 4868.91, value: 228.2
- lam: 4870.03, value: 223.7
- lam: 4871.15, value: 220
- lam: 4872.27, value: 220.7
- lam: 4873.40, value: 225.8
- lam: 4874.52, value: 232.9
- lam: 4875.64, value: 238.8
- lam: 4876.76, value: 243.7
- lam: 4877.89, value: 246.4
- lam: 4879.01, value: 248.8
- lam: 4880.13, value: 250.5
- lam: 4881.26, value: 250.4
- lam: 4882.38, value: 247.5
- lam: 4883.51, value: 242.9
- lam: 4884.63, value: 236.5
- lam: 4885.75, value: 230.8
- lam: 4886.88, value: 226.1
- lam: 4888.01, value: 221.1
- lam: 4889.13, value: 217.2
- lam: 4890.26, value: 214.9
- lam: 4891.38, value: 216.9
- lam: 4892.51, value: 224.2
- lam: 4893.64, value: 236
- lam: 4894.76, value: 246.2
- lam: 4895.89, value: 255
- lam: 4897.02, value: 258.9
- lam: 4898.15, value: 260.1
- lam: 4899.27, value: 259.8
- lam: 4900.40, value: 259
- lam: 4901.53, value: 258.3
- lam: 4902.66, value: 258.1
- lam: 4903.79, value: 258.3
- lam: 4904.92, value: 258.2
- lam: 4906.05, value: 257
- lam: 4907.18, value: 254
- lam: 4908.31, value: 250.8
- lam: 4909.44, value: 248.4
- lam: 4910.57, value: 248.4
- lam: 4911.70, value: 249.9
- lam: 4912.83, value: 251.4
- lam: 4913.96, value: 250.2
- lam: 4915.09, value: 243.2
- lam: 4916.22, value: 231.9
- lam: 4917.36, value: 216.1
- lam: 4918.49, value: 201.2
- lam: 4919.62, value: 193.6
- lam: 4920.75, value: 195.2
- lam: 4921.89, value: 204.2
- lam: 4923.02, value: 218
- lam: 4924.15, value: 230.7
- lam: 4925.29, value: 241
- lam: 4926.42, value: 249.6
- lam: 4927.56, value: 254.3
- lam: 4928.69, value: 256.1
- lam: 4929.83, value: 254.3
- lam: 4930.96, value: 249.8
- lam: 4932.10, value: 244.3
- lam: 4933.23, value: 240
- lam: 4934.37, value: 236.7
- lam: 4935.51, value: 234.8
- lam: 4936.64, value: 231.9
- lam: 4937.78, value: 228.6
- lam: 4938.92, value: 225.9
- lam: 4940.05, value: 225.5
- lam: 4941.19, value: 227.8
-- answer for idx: 2.395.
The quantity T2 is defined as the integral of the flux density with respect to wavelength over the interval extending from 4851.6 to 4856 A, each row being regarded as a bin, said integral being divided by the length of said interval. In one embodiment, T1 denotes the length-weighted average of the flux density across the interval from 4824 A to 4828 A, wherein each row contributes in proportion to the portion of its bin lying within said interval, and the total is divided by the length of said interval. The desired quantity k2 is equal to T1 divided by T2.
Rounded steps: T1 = 250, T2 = 255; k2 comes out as 0.98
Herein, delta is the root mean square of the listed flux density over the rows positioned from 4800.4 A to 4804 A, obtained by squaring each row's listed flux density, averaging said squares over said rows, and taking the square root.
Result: 248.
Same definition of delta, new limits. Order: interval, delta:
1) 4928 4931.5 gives 253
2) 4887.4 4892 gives 218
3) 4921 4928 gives 234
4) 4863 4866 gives 229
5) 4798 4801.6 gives 248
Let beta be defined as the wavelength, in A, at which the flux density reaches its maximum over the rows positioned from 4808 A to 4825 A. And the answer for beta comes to 4819.83 A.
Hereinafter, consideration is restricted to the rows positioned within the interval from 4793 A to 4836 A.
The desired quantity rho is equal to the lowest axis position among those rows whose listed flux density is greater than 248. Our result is 4793.27 A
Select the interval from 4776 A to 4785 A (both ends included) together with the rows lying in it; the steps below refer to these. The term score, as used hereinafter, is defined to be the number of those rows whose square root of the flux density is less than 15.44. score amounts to 8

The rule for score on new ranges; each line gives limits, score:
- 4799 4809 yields 0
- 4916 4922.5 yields 6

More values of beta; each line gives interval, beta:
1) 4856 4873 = 4856.59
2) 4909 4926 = 4912.83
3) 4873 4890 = 4880.13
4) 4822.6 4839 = 4823.16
